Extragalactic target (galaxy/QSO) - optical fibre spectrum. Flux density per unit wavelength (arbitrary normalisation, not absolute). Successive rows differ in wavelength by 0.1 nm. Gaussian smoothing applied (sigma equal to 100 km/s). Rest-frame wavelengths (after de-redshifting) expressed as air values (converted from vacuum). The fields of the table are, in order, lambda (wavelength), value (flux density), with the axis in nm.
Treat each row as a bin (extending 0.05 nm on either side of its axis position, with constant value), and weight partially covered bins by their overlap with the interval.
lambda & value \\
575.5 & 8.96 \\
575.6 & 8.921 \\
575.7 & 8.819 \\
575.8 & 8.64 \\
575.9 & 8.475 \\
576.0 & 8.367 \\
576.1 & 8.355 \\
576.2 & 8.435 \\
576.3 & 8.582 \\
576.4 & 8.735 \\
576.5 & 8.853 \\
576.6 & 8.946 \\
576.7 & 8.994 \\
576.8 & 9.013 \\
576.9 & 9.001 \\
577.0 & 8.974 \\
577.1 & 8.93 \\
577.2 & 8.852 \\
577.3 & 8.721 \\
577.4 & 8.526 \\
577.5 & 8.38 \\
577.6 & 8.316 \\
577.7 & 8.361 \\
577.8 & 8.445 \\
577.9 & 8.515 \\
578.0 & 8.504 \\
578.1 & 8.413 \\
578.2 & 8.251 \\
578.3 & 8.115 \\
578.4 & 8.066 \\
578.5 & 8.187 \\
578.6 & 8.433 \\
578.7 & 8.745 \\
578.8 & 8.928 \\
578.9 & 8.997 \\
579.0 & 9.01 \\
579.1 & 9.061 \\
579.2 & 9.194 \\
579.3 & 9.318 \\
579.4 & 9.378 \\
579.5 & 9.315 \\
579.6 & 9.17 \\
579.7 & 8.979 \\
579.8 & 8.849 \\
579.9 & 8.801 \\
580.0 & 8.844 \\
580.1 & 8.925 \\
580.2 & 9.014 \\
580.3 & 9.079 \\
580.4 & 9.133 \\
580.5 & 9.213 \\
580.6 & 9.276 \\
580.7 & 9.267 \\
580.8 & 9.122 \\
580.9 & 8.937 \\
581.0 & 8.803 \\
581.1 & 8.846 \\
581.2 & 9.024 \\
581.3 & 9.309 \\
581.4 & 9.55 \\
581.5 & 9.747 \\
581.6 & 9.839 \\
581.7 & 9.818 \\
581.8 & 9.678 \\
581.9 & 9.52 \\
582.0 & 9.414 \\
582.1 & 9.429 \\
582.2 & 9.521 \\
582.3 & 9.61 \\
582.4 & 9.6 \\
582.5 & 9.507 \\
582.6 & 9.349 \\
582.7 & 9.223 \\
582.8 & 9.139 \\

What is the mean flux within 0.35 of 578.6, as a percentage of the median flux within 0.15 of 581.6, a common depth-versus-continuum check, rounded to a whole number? 87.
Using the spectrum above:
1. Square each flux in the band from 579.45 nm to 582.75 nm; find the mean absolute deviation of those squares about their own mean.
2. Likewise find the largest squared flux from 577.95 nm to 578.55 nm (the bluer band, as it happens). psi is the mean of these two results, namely 38.6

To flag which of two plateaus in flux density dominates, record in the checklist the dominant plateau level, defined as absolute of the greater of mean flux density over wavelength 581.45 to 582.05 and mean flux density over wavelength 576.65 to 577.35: 9.67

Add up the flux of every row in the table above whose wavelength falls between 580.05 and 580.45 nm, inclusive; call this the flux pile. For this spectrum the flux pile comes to 36.2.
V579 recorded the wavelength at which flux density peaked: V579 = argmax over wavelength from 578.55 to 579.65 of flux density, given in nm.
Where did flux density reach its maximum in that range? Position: 579.4 nm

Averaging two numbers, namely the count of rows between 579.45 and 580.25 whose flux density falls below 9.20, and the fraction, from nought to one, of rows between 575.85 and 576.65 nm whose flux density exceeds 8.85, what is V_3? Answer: 3.6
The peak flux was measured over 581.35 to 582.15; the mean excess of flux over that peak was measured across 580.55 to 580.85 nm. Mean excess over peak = -0.62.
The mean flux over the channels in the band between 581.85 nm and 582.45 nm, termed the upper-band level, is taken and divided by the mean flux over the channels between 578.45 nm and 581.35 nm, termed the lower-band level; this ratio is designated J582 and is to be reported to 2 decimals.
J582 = 1.06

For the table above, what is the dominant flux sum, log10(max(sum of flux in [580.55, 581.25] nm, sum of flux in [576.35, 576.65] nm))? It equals 1.80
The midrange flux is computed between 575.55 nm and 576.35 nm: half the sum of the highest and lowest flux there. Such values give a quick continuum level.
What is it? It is 8.64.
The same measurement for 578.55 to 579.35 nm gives 8.88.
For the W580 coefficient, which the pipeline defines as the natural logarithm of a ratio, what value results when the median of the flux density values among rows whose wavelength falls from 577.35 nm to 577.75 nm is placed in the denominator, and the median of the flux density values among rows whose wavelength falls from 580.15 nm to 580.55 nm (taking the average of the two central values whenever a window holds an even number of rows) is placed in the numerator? 0.08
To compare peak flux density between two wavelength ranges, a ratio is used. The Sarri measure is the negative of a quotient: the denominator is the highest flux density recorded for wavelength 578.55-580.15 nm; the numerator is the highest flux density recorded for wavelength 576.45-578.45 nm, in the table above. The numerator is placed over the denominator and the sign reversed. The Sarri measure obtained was -0.96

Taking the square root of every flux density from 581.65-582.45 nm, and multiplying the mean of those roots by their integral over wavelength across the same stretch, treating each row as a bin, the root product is 7.7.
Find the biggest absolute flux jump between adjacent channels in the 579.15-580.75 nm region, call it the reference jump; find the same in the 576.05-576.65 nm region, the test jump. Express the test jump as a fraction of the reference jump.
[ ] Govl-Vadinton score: 0.80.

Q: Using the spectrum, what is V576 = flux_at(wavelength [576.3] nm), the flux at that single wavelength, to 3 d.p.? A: 8.582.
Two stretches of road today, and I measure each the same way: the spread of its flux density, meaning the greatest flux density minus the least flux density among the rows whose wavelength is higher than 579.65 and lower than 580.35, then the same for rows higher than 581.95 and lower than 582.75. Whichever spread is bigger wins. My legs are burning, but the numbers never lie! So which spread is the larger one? 0.39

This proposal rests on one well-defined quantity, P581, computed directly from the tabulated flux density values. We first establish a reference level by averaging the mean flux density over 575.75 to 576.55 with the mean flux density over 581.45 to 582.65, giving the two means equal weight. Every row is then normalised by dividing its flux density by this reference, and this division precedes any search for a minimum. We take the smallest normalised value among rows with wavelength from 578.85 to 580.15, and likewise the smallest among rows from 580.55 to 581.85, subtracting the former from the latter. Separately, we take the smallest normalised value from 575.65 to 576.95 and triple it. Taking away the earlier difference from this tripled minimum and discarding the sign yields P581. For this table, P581 2.76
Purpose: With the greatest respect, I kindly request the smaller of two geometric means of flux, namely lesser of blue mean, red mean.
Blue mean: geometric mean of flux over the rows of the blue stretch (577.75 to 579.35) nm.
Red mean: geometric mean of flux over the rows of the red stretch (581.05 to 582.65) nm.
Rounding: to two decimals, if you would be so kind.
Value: 8.63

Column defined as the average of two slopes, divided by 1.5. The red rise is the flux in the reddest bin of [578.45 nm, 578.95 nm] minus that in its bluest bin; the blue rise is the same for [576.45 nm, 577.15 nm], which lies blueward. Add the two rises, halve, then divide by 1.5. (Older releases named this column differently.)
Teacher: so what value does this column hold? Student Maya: 0.30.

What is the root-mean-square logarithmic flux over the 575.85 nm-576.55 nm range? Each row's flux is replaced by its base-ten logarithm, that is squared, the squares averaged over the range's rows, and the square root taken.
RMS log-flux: 0.93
